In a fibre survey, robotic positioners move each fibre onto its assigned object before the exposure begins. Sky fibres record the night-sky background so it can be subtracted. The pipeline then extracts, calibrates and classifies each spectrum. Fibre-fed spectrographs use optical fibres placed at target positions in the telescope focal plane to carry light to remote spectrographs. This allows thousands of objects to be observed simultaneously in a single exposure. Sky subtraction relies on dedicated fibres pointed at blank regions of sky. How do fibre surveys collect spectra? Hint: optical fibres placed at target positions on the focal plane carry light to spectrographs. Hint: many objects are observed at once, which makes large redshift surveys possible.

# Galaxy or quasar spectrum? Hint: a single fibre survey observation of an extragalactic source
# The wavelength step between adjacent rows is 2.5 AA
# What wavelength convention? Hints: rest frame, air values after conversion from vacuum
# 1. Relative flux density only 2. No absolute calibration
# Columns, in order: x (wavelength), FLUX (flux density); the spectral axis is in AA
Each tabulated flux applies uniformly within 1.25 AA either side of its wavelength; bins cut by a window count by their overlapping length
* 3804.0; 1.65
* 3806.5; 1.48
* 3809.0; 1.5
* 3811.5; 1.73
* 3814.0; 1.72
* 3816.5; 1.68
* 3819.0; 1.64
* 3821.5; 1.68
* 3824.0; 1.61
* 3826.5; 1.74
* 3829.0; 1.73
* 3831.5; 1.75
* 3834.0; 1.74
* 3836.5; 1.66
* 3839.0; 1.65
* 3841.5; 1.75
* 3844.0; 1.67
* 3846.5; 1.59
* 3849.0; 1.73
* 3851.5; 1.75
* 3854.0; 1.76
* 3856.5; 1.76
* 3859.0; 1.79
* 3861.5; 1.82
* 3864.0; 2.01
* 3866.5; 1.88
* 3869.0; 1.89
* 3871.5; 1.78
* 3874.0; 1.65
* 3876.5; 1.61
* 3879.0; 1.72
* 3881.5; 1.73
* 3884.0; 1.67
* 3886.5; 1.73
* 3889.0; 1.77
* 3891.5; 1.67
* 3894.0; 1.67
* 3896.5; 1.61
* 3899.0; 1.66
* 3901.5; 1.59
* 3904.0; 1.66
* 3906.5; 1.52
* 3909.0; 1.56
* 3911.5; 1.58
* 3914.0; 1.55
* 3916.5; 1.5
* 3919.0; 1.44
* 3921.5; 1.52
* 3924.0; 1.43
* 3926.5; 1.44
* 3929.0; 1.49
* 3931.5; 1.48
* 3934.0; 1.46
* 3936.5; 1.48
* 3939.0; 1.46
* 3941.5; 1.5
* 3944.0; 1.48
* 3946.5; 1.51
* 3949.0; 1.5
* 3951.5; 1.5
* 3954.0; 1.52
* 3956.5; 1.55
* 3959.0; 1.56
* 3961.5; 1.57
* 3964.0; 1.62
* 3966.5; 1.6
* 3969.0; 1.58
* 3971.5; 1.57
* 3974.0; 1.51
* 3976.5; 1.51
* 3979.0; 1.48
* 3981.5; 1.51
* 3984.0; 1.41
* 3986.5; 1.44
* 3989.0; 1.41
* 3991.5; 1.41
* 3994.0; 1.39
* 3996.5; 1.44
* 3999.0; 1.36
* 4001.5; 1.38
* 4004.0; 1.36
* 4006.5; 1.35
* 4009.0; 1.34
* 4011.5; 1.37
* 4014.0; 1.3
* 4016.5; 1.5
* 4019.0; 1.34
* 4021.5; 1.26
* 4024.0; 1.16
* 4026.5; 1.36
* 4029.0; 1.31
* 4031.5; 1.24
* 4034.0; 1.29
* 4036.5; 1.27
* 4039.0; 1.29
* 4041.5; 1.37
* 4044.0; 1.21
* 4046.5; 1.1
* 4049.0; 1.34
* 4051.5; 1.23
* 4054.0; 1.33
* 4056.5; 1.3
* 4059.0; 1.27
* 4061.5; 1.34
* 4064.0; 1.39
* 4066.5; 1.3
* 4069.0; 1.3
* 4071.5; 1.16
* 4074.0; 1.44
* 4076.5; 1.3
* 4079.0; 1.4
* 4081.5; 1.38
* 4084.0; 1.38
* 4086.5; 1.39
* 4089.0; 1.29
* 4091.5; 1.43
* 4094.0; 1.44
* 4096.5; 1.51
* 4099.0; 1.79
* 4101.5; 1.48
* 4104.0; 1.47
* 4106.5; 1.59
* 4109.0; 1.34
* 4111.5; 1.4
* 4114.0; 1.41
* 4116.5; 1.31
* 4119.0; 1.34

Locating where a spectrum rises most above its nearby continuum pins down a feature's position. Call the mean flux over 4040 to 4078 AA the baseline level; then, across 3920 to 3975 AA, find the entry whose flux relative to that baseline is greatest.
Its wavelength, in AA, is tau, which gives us 3964.0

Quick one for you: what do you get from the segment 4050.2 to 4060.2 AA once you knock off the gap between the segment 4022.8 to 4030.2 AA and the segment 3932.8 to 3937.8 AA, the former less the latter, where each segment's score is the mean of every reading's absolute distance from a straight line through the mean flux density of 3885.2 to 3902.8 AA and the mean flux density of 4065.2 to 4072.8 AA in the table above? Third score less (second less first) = 0.054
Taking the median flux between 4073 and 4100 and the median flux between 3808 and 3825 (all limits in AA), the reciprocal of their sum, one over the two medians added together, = 0.325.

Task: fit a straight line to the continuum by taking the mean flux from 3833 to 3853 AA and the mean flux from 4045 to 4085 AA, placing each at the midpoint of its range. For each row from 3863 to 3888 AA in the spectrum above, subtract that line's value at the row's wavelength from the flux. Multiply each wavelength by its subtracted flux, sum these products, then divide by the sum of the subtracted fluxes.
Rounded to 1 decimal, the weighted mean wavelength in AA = 3871.1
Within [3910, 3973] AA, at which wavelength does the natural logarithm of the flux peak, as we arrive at 3964.0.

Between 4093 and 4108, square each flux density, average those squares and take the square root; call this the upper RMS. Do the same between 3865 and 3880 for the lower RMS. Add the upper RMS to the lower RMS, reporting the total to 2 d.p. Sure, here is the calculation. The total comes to 3.31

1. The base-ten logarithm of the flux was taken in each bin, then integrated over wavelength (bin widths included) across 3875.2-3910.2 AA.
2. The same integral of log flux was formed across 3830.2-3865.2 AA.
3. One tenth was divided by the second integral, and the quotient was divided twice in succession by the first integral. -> 0.0002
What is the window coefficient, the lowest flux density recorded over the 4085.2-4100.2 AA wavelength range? 1.29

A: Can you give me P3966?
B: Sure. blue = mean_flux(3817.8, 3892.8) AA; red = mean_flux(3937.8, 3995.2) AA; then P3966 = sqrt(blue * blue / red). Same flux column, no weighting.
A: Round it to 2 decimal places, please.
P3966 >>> 1.41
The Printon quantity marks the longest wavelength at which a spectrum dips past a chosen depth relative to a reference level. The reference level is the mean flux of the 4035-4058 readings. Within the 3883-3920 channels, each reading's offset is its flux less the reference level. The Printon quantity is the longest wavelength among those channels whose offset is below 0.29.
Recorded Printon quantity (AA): 3919.0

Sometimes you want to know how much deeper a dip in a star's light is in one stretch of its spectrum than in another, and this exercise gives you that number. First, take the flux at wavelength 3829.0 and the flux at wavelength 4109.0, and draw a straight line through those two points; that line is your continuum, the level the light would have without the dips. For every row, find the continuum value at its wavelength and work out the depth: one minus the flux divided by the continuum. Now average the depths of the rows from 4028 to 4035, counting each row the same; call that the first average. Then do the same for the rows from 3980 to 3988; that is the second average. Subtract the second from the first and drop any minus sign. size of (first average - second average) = 0.076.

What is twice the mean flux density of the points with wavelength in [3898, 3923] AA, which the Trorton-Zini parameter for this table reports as 3.1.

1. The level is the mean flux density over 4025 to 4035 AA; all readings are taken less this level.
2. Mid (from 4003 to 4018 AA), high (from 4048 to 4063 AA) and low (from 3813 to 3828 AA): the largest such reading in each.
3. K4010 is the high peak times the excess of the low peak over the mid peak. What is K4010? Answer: 0.010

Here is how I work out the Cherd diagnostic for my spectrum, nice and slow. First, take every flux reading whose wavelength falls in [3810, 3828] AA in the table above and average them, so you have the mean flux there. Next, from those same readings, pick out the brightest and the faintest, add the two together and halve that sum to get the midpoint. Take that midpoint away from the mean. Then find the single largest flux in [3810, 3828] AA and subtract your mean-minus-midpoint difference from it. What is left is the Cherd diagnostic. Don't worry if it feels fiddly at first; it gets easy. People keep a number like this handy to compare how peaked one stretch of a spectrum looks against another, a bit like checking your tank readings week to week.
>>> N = 1.73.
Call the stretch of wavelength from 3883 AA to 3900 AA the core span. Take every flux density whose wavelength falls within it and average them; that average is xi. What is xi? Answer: 1.68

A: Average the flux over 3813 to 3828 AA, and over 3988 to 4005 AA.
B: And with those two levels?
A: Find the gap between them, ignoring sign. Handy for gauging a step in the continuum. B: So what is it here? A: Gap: 0.29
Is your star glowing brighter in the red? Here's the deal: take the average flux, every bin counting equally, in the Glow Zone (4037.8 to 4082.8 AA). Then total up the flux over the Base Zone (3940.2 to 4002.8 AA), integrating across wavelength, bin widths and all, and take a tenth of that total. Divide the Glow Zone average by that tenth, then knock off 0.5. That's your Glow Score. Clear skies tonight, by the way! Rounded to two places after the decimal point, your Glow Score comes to -0.36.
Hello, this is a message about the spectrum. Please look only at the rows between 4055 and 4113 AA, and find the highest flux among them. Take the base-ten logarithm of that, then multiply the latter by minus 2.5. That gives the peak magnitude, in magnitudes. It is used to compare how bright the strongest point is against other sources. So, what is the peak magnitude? -0.63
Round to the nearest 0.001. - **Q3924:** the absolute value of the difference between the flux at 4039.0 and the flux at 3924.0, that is 0.140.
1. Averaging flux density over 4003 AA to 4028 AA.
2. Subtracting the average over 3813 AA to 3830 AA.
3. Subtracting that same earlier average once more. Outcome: -2.04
